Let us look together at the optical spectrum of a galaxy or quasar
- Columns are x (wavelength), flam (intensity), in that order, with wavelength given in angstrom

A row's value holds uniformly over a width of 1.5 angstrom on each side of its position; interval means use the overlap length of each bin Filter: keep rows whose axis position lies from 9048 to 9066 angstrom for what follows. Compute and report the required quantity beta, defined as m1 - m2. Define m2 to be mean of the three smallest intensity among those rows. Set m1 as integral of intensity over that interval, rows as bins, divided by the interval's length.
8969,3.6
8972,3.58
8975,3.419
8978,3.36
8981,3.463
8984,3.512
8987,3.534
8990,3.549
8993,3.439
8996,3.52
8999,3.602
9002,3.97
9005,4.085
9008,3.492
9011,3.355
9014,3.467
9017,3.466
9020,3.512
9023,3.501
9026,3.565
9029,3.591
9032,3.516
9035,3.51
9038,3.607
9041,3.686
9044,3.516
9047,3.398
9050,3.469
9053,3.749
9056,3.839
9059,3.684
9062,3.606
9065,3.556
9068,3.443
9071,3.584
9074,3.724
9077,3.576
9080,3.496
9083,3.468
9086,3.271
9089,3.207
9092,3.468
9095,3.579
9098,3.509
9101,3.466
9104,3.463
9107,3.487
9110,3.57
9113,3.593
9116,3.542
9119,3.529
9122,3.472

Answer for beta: 0.10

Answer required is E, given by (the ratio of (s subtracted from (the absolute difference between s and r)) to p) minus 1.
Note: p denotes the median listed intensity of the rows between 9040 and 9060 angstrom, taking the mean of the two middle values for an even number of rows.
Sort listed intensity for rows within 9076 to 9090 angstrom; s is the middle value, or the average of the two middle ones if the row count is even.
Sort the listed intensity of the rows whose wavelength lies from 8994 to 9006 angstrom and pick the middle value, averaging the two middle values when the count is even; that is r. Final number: -1.86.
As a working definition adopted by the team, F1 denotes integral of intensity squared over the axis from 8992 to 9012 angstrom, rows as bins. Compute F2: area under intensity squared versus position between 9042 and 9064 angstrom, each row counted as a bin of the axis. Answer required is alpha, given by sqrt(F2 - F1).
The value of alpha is 4.4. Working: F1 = 268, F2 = 287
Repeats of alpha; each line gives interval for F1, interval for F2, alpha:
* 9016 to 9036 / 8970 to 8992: 4.4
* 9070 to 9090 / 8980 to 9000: 2.2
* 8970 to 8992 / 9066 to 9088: 1.5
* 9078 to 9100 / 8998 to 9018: 2.6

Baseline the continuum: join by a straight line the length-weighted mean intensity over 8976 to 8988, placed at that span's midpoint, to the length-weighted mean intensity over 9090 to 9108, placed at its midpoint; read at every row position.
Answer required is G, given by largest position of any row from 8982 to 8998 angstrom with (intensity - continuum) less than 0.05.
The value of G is 8993 angstrom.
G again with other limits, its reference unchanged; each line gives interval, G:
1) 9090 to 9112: 9107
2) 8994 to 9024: 9023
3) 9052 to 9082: 9080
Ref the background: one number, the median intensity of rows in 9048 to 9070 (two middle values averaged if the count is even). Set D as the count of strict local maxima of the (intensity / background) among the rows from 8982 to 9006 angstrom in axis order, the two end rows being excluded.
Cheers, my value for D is 1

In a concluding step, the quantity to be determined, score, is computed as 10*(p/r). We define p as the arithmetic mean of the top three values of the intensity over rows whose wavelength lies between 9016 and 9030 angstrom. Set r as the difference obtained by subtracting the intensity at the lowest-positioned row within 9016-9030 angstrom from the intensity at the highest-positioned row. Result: 284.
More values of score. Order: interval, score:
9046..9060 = 131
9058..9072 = -362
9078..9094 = -1242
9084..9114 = 111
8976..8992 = 187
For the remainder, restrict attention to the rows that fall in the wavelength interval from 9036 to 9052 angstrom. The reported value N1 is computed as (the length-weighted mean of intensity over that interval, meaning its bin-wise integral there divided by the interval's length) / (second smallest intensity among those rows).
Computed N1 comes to 1.02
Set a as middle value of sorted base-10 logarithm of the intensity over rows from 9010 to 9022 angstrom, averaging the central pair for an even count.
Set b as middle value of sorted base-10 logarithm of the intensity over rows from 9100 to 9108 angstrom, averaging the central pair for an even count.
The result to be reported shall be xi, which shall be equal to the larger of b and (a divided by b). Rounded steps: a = 0.540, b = 0.540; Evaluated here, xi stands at 1.00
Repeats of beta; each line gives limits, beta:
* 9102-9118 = 0.03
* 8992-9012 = 0.22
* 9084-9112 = 0.14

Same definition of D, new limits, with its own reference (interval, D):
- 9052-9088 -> 2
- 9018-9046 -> 2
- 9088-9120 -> 2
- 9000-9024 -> 3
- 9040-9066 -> 1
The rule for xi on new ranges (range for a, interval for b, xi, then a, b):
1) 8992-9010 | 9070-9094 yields 1.02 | 0.552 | 0.542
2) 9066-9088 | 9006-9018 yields 1.01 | 0.544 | 0.540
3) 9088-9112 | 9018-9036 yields 0.99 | 0.541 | 0.546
